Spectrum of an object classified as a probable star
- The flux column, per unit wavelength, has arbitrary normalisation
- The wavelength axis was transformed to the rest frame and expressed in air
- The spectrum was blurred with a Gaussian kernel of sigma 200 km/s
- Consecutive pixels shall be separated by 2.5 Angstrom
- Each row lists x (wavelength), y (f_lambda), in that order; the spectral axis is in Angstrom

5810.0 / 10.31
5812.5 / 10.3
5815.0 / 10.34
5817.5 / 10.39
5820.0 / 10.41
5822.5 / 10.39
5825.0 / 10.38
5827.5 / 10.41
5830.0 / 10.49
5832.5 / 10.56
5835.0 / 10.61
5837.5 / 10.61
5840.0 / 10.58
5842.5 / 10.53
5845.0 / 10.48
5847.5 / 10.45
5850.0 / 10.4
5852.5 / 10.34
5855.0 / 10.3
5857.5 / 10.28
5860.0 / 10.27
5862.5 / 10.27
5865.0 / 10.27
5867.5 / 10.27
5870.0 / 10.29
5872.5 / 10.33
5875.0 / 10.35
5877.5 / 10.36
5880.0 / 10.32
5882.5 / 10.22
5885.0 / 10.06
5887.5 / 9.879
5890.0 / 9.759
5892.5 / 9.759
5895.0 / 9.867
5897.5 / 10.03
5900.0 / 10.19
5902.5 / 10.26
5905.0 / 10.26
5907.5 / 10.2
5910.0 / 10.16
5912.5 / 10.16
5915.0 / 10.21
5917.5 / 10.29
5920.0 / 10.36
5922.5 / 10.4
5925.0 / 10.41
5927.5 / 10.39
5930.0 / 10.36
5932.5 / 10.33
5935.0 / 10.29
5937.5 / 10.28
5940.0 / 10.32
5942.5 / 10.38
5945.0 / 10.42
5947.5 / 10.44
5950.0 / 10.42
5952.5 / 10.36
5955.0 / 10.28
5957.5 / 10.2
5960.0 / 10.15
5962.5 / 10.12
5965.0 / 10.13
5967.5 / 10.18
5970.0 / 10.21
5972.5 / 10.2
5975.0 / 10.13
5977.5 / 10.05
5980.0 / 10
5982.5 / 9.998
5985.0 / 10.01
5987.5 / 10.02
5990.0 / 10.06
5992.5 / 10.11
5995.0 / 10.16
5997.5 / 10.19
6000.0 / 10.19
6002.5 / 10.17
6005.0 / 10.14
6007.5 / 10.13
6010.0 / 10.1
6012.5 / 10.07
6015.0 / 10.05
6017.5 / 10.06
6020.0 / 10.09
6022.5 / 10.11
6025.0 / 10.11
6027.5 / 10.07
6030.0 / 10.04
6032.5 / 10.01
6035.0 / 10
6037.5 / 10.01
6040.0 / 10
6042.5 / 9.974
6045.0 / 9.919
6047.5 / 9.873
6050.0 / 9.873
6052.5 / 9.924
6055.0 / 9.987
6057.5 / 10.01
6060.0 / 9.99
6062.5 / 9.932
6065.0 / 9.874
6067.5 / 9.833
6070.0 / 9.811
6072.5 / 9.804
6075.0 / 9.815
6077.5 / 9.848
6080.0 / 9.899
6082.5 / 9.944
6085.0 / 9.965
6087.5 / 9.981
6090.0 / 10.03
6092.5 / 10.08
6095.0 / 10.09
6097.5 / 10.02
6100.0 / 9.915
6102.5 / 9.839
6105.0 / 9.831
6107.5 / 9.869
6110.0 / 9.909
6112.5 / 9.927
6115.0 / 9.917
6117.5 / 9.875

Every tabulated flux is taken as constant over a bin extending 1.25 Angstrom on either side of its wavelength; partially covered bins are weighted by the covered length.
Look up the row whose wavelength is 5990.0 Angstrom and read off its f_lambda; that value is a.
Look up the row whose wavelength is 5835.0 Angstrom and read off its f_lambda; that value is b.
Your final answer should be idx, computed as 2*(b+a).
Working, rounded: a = 10.06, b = 10.61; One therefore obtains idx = 41.3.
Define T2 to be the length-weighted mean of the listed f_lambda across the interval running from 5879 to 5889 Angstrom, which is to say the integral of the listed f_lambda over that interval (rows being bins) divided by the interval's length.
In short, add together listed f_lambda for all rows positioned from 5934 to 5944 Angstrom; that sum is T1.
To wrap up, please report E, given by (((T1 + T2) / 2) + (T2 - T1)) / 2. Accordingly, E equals -2.74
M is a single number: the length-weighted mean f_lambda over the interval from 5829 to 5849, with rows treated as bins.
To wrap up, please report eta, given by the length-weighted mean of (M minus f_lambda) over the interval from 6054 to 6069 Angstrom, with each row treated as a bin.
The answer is 0.60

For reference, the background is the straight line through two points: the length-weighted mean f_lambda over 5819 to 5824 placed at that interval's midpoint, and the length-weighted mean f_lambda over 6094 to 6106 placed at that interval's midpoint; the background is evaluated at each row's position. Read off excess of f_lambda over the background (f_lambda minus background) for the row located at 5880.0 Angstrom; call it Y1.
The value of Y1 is 0.02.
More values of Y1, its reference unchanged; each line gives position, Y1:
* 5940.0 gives 0.12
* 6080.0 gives -0.07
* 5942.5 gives 0.18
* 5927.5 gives 0.17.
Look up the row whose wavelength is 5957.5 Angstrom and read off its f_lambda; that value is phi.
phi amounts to 10.2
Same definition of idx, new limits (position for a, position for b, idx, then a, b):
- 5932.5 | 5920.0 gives 41.4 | 10.33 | 10.36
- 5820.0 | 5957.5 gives 41.2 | 10.41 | 10.2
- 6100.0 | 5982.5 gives 39.8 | 9.915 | 9.998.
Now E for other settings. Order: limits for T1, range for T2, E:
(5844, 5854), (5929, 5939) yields -2.68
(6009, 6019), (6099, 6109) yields -2.67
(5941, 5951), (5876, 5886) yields -2.73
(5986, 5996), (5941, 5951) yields -2.28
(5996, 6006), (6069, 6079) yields -2.81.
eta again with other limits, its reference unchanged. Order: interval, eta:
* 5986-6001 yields 0.42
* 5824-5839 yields 0.02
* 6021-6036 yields 0.48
